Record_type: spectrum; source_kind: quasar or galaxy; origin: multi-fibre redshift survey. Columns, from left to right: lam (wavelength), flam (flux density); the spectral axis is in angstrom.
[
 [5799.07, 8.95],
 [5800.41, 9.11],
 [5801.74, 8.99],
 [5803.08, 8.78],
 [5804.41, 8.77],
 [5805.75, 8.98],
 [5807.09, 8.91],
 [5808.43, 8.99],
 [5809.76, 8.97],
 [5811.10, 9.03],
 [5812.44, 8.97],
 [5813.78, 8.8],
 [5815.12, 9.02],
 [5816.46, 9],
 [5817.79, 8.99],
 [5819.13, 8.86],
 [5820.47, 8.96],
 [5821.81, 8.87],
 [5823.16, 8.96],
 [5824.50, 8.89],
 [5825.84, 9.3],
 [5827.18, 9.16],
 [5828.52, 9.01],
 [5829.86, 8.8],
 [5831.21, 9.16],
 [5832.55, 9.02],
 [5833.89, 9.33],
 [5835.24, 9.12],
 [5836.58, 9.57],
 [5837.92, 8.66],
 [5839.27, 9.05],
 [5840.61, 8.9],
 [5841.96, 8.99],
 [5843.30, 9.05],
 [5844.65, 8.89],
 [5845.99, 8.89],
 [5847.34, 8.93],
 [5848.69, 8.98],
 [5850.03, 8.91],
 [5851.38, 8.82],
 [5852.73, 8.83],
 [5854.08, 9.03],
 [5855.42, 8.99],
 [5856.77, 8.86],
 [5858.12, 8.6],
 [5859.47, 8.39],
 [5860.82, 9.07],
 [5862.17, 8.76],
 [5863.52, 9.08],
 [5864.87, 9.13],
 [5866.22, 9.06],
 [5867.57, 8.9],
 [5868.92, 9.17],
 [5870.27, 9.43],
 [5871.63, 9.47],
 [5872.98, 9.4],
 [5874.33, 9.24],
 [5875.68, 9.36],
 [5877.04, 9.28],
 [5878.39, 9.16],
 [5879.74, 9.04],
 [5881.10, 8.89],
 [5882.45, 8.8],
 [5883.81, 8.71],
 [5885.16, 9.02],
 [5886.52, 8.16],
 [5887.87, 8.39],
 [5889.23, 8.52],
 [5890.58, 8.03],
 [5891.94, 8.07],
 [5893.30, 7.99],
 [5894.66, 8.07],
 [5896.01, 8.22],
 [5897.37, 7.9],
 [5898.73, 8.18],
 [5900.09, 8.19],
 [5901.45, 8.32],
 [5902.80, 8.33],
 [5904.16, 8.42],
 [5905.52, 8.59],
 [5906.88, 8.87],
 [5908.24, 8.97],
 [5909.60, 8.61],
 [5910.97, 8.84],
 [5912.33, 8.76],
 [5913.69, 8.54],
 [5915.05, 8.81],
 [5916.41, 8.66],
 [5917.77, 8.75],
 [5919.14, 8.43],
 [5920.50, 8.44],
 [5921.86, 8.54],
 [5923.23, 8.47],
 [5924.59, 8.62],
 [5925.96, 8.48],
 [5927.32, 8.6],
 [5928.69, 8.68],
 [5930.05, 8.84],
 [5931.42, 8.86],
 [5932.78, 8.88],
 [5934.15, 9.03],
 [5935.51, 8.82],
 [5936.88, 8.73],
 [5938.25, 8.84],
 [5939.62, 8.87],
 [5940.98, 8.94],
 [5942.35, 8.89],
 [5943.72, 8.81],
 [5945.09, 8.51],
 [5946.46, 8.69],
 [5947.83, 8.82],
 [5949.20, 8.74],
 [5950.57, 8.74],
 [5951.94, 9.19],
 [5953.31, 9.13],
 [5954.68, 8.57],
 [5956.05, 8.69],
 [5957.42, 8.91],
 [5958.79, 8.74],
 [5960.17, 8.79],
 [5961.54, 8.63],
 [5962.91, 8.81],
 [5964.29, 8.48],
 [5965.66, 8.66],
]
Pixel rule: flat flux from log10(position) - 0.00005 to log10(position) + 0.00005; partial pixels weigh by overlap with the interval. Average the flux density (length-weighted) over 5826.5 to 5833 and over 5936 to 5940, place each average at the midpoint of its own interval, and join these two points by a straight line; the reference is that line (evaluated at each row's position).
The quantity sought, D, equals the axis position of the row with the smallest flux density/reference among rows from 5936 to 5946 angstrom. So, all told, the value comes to 5945.09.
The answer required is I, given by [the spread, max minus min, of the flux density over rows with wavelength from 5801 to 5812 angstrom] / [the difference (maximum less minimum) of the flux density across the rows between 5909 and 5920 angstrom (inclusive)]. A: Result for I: 0.6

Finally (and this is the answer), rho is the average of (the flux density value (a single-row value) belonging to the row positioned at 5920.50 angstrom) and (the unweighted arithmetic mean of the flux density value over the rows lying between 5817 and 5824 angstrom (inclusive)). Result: 8.684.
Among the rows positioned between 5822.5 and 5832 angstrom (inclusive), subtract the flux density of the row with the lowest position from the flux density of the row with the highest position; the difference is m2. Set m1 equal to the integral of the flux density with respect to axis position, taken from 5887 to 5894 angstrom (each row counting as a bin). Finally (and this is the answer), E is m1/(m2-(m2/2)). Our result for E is 574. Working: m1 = 57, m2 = 0.20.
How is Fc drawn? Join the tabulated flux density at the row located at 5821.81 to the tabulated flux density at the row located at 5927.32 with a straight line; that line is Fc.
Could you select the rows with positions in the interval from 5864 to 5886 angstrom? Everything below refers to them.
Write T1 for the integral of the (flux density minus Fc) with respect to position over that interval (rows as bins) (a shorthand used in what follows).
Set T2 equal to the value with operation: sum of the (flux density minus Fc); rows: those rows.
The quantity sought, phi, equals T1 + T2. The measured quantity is 14.8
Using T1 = 8.5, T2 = 6.3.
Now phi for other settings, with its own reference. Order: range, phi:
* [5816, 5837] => 7.5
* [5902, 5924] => -0.4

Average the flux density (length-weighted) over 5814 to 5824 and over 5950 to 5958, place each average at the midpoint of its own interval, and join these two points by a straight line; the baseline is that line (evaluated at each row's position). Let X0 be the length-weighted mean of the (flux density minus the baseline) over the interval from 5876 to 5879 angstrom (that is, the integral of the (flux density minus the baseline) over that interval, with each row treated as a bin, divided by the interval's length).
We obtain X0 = 0.32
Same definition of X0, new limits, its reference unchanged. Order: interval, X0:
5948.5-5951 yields -0.14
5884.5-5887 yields -0.29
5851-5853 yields -0.10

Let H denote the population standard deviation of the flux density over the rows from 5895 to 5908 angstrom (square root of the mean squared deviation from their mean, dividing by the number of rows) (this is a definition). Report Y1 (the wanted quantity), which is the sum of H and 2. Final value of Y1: 2.26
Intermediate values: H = 0.26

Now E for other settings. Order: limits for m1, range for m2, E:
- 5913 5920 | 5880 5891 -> -141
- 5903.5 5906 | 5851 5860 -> -99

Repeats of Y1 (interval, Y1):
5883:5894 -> 2.35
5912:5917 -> 2.10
